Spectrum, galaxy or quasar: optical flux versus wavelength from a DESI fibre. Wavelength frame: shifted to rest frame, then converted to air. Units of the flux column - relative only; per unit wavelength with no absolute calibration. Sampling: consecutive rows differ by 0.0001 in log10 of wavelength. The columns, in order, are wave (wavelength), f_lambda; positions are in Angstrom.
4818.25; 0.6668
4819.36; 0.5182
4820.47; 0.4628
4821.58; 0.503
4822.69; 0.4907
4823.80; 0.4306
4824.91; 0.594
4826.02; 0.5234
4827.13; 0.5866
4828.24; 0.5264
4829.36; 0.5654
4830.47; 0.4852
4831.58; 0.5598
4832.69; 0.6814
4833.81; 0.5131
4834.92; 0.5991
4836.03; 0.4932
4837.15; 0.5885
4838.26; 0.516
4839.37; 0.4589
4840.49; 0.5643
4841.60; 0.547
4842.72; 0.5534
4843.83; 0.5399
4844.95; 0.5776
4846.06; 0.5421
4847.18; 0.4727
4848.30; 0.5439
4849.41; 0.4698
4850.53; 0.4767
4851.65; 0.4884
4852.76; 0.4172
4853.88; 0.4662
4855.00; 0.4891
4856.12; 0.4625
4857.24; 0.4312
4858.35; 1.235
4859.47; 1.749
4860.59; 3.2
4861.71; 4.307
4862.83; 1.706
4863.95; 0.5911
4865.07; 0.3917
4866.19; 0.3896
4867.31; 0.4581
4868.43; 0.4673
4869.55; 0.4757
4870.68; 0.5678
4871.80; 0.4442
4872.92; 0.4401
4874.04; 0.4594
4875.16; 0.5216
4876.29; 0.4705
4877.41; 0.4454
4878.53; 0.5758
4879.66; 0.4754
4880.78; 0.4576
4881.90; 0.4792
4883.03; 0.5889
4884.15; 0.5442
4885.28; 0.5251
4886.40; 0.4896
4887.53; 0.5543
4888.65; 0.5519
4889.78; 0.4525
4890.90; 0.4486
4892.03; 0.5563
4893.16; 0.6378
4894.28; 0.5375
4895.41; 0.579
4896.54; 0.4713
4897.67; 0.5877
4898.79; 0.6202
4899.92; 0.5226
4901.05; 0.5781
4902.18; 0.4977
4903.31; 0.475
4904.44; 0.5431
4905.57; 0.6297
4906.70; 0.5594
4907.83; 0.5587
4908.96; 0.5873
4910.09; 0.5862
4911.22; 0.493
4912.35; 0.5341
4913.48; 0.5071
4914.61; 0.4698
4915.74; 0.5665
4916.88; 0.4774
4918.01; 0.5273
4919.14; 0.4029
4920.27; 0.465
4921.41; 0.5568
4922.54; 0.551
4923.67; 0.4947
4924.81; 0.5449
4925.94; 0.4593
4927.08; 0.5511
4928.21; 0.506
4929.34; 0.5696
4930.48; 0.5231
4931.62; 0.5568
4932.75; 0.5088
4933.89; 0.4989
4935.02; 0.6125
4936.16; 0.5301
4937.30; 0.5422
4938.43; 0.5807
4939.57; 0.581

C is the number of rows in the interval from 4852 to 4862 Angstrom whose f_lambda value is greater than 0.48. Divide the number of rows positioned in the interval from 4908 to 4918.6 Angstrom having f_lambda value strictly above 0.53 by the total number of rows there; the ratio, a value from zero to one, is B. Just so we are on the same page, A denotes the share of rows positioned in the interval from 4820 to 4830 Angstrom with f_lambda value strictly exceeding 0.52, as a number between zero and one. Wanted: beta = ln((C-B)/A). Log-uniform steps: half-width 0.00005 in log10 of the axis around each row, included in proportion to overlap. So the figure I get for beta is 2.10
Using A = 0.56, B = 0.44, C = 5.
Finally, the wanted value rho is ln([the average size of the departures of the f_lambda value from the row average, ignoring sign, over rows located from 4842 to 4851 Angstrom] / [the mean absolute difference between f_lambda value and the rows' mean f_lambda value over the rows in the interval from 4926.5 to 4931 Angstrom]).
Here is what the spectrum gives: 0.47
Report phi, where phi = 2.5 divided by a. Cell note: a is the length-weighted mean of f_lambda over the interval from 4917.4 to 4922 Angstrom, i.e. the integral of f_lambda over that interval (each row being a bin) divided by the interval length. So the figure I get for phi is 5.12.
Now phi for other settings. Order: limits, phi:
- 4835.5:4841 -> 4.77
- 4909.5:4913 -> 4.65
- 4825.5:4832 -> 4.62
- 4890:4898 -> 4.63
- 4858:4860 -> 1.65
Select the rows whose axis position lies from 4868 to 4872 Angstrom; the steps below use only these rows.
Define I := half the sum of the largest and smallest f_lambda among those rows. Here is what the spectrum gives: 0.506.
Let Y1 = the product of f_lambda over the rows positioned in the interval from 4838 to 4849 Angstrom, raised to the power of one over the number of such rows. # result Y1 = 0.530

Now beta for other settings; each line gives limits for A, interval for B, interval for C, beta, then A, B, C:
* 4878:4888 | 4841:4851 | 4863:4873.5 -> 0.88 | 0.56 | 0.67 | 2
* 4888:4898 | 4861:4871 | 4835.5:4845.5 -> 2.43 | 0.67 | 0.44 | 8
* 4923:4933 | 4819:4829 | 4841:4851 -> 2.34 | 0.56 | 0.22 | 6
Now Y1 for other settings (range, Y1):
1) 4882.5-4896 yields 0.536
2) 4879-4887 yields 0.507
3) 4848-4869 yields 0.699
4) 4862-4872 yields 0.541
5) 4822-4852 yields 0.530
